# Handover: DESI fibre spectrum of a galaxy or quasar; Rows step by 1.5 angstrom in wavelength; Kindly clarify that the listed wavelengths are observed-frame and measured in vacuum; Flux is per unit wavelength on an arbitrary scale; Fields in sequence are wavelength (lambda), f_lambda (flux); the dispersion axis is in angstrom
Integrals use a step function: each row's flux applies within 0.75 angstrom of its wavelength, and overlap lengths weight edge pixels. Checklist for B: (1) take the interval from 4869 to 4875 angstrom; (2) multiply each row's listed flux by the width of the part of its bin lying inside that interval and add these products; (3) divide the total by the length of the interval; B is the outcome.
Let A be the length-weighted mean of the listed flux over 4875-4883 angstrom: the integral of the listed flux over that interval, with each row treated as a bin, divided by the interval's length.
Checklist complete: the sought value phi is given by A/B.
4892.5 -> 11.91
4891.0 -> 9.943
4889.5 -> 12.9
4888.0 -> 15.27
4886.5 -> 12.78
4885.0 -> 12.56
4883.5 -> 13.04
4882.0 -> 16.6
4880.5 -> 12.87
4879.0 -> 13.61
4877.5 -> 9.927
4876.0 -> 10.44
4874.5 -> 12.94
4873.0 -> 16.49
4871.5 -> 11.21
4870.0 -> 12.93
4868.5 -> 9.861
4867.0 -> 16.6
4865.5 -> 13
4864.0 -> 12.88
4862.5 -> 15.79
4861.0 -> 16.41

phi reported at 0.96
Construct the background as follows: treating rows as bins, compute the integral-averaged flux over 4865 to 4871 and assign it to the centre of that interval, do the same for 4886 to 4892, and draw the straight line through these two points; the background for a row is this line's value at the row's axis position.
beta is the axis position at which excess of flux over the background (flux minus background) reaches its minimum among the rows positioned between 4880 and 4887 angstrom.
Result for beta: 4885.0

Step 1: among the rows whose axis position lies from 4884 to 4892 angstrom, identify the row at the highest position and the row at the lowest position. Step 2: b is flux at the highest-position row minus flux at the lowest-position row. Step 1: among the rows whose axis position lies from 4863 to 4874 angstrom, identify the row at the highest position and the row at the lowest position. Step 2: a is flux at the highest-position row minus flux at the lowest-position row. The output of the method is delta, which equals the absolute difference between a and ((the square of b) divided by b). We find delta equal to 6.2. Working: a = 4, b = -2.6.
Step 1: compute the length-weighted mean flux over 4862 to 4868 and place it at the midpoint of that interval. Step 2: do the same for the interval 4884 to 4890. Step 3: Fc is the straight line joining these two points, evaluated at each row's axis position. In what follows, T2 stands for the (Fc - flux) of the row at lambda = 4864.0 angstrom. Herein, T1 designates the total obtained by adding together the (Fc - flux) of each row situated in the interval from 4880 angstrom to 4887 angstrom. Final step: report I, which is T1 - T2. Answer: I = -1.7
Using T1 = -0.2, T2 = 1.5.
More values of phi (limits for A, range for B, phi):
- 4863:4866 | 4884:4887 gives 1.04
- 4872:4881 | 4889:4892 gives 1.12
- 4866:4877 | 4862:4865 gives 0.91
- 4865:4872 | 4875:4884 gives 1.00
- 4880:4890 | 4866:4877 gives 1.07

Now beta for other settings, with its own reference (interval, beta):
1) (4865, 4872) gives 4868.5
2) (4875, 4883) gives 4877.5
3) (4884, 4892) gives 4891.0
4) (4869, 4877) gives 4876.0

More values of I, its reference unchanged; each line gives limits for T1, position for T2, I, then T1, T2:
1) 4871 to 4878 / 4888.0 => 10.5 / 8.6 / -1.9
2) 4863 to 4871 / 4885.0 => 5.0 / 5.9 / 0.9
